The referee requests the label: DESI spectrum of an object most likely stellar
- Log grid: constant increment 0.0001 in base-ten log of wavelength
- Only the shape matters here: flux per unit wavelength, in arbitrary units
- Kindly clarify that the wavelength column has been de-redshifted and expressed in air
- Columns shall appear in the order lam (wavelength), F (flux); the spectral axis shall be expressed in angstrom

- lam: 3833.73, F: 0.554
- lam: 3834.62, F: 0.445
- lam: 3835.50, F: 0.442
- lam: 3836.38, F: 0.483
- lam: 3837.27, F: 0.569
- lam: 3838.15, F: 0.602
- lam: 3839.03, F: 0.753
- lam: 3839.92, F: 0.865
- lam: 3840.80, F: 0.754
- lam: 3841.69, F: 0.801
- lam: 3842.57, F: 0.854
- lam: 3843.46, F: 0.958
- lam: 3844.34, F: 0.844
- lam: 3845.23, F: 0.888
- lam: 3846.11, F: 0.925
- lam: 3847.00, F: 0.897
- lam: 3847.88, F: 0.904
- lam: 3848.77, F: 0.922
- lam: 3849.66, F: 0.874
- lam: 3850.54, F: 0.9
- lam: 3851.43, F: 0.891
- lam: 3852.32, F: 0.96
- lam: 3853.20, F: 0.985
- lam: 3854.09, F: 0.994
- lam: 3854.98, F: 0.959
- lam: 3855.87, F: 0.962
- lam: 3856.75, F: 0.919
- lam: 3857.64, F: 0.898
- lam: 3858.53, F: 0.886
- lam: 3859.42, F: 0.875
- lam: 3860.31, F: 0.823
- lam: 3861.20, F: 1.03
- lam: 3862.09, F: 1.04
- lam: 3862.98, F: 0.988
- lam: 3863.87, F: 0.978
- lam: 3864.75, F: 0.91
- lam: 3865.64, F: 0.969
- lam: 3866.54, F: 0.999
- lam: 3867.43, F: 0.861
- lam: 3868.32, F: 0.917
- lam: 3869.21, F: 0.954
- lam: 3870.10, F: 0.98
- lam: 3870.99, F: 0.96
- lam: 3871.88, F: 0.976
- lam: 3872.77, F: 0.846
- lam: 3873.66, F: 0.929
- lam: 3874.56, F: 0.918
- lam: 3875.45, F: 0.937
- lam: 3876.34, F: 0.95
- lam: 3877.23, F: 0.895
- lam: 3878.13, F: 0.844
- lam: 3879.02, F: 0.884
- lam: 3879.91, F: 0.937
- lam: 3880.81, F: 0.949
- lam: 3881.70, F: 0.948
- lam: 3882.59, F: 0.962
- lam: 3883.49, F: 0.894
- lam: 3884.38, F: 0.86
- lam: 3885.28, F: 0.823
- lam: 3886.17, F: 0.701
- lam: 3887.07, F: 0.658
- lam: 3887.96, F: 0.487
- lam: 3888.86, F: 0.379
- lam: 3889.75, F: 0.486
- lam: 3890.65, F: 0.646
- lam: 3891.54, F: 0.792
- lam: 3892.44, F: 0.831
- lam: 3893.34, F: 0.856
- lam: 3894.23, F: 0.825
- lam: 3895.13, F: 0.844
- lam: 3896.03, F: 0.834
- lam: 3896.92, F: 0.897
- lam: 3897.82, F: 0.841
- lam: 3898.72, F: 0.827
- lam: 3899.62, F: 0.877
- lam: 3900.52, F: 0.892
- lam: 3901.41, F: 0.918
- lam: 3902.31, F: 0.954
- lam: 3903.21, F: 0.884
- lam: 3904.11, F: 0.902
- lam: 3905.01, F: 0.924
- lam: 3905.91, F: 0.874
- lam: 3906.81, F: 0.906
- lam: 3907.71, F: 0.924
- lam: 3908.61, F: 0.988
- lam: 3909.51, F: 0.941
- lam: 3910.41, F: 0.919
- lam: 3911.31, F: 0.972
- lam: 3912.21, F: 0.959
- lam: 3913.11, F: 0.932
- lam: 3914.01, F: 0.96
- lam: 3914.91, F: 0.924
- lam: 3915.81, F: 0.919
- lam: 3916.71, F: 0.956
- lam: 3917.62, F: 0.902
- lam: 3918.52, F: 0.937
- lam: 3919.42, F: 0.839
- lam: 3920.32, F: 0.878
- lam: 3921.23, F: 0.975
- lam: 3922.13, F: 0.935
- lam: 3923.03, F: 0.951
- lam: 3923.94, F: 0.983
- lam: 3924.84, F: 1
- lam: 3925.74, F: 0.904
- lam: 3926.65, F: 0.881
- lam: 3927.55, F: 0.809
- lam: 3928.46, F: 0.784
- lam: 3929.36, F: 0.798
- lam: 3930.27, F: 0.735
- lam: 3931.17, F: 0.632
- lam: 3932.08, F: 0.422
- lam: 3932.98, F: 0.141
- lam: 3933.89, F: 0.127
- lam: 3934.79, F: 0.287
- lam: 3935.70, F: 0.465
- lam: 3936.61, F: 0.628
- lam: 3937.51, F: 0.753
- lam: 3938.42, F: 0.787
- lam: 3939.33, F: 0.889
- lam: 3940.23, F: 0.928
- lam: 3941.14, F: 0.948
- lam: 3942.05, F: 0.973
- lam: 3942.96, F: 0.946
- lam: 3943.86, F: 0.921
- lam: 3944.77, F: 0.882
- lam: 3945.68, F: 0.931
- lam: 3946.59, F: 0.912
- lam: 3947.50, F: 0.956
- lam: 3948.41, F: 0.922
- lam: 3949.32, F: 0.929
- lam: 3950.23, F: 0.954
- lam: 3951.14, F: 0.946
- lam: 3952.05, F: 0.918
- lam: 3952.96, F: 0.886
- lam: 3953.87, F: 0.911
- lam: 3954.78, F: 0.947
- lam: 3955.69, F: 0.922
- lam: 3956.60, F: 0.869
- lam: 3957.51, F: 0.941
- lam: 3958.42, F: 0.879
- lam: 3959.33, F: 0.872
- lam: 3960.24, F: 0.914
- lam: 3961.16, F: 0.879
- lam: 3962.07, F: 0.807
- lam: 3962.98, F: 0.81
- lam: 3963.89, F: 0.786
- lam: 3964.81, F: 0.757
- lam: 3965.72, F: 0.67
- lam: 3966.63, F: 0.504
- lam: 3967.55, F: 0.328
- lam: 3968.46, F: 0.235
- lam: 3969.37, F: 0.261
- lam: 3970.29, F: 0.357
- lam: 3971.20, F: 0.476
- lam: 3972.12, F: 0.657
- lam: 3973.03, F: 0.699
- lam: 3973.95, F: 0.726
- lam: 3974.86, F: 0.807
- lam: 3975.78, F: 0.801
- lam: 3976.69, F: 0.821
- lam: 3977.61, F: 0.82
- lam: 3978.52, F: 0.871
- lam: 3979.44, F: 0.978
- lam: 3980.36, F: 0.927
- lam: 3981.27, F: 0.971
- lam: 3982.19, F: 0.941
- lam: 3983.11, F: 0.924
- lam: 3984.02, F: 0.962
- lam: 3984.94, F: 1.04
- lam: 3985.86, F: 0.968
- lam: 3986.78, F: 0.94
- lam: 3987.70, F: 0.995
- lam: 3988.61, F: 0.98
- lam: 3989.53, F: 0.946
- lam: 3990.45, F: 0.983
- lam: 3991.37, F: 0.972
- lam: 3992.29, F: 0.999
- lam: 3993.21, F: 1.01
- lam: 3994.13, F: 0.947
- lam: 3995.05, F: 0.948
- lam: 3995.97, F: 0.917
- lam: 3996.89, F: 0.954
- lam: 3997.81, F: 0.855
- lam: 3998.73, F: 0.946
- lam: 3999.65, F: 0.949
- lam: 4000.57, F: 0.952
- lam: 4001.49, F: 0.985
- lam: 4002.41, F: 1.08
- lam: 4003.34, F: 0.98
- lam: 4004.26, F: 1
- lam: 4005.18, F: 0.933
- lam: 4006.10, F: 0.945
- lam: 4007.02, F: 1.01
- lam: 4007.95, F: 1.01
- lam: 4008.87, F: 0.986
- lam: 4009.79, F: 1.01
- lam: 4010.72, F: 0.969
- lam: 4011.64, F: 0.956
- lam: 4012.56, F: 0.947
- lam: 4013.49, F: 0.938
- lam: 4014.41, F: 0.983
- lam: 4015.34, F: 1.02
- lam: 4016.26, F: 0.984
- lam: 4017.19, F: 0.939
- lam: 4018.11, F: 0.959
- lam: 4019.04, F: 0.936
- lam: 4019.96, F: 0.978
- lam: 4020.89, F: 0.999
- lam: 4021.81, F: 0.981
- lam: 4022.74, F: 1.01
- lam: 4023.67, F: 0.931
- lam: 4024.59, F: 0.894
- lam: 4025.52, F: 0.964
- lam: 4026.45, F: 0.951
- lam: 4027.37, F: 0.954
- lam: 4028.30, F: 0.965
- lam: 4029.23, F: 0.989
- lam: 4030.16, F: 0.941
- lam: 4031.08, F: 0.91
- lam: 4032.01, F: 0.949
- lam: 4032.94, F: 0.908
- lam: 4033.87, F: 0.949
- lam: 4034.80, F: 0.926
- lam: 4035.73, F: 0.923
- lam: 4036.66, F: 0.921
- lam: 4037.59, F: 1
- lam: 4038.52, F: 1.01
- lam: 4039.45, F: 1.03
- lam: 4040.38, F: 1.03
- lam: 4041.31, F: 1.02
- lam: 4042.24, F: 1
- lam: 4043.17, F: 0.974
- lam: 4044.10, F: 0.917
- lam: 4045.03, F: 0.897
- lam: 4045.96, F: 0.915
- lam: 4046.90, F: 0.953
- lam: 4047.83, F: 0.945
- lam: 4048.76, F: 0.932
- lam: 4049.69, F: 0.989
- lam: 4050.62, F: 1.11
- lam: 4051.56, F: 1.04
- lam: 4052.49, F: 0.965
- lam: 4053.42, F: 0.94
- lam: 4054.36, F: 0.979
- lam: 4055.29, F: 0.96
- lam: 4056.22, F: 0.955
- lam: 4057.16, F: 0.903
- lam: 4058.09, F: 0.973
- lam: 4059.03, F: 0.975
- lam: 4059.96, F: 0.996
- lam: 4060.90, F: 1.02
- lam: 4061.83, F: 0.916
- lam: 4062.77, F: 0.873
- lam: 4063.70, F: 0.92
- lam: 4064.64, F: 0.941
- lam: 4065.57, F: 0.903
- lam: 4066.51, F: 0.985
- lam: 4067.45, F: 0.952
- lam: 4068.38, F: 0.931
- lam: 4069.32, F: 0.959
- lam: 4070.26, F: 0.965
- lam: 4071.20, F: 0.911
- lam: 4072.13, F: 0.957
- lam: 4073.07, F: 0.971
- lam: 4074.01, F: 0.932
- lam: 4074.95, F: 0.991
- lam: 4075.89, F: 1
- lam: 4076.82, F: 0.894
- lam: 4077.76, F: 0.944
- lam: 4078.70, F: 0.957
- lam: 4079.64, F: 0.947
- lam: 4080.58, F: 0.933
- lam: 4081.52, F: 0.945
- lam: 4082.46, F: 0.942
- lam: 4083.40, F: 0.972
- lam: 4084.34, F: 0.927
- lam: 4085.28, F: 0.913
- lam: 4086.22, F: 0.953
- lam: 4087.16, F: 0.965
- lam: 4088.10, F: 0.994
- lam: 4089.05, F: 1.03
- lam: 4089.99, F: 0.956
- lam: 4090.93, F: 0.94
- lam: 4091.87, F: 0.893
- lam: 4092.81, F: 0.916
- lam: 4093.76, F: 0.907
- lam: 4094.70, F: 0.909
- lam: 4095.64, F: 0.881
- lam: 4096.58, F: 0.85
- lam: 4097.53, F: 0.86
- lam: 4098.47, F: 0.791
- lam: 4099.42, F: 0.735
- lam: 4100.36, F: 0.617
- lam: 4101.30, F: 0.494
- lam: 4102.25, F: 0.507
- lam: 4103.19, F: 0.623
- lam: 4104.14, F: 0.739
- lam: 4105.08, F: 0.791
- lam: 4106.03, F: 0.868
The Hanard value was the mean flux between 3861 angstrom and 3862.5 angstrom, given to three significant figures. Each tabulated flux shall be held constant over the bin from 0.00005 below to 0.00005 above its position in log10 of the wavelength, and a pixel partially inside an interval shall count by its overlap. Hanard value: 1.04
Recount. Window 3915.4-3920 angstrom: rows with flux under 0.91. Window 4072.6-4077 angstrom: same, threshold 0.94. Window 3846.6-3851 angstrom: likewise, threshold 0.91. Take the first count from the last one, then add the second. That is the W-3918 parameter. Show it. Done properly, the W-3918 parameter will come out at 4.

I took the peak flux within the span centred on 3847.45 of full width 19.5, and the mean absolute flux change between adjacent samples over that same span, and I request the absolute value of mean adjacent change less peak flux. 0.94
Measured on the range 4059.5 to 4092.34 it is 0.99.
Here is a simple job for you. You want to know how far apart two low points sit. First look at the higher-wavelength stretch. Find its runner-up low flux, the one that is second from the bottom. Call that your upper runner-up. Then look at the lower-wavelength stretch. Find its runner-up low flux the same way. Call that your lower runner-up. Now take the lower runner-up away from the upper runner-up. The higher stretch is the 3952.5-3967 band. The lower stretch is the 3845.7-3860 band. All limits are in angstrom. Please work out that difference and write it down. -0.2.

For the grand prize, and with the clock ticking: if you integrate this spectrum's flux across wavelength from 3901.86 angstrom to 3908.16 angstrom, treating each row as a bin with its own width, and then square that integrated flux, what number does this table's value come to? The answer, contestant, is 33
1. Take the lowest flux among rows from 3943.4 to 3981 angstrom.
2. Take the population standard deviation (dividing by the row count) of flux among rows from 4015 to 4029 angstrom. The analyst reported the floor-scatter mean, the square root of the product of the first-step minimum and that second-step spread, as 0.086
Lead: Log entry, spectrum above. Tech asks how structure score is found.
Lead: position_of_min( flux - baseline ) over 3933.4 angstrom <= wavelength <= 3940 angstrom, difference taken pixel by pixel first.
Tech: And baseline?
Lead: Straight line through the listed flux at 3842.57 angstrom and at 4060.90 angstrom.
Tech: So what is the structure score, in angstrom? 3933.89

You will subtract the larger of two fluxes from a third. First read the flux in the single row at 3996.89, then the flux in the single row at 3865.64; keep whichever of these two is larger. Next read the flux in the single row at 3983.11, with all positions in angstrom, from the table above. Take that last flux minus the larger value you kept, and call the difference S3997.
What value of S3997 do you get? -0.045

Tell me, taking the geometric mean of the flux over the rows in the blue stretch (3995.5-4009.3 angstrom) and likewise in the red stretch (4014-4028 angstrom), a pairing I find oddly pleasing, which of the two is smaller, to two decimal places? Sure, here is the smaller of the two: 0.96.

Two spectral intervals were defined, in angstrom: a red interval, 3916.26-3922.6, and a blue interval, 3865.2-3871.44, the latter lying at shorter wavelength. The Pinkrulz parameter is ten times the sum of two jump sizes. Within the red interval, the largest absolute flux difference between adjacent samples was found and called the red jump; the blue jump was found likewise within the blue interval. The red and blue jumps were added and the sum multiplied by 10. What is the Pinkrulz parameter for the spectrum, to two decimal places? 2.36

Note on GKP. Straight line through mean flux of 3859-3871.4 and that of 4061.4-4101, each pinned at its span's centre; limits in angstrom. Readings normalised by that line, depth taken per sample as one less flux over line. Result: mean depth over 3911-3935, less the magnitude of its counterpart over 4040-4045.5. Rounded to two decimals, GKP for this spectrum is 0.10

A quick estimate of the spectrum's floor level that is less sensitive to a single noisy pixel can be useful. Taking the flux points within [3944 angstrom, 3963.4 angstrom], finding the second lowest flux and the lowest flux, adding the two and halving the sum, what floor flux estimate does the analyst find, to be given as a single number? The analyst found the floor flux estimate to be 0.81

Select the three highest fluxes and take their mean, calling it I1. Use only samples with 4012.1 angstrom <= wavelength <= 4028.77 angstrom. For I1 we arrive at 1.01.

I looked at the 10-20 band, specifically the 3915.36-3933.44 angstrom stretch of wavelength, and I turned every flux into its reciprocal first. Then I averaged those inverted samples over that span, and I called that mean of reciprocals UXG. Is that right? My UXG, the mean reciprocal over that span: 1.51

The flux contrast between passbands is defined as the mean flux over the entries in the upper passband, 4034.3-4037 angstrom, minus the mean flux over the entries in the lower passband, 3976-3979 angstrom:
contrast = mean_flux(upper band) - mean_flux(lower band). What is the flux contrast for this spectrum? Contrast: 0.09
